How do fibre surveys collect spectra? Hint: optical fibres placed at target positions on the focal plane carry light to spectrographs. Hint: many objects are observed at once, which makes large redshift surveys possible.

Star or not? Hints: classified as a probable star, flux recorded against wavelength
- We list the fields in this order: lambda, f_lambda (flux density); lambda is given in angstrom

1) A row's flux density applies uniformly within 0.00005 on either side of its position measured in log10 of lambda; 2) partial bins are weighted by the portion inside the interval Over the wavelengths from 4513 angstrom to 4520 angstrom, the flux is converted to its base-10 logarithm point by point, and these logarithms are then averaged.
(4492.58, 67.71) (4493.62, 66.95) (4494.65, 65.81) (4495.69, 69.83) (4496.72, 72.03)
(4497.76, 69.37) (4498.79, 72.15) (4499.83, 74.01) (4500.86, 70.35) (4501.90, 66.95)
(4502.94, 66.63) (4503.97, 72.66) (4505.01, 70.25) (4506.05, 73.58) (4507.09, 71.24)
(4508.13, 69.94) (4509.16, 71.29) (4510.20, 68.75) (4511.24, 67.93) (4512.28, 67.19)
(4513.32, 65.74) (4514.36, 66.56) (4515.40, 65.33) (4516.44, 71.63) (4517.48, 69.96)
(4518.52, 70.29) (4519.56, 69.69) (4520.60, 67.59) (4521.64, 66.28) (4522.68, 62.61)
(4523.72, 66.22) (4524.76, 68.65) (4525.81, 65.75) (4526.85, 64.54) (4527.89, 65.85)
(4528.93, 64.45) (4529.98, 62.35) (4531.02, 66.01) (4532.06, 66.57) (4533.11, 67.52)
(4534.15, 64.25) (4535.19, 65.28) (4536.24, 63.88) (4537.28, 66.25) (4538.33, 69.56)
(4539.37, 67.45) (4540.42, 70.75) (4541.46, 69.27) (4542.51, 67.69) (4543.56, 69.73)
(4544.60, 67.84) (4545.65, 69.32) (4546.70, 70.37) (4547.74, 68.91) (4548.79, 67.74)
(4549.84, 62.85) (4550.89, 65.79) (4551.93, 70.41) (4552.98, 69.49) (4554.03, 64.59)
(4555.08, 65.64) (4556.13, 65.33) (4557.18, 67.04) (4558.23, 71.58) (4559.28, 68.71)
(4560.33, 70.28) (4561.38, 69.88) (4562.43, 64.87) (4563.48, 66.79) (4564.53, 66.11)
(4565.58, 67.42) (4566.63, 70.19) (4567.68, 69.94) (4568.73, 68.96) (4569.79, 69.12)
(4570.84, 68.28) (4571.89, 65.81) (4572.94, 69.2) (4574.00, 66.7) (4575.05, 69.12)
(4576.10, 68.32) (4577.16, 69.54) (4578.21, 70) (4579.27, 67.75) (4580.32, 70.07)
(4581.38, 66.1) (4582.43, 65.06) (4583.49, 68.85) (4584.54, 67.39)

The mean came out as 1.835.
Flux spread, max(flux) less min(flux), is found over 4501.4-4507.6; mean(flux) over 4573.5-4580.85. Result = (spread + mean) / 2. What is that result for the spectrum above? 37.9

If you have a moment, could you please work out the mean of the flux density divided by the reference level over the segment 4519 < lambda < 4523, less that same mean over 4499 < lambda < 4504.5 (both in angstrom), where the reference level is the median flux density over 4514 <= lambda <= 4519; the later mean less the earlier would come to -0.05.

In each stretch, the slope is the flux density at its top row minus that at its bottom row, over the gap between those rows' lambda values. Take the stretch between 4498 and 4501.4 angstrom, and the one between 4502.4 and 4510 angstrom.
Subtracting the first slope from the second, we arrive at 1.6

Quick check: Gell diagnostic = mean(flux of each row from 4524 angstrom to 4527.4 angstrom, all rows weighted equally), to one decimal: 66.3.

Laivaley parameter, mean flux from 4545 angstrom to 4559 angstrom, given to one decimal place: 67.6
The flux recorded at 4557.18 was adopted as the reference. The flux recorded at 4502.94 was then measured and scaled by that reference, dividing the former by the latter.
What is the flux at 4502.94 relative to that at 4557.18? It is 0.99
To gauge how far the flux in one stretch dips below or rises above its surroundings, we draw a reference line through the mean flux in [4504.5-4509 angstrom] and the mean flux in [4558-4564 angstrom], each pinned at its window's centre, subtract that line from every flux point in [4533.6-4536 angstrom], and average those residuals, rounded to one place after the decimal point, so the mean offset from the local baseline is -5.2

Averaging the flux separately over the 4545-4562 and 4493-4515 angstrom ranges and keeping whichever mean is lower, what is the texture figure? 68.0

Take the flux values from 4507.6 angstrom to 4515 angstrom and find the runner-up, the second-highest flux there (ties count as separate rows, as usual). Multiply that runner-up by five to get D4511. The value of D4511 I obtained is 350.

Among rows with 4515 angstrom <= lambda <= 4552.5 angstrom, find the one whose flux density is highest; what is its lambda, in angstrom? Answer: 4516.44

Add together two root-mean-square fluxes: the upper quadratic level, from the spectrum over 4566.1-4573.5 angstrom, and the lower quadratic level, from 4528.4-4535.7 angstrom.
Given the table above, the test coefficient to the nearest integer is 134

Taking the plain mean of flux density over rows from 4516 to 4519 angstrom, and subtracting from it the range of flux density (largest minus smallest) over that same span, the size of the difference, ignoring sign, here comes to 69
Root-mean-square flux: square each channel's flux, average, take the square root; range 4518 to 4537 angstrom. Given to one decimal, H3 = 66.0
